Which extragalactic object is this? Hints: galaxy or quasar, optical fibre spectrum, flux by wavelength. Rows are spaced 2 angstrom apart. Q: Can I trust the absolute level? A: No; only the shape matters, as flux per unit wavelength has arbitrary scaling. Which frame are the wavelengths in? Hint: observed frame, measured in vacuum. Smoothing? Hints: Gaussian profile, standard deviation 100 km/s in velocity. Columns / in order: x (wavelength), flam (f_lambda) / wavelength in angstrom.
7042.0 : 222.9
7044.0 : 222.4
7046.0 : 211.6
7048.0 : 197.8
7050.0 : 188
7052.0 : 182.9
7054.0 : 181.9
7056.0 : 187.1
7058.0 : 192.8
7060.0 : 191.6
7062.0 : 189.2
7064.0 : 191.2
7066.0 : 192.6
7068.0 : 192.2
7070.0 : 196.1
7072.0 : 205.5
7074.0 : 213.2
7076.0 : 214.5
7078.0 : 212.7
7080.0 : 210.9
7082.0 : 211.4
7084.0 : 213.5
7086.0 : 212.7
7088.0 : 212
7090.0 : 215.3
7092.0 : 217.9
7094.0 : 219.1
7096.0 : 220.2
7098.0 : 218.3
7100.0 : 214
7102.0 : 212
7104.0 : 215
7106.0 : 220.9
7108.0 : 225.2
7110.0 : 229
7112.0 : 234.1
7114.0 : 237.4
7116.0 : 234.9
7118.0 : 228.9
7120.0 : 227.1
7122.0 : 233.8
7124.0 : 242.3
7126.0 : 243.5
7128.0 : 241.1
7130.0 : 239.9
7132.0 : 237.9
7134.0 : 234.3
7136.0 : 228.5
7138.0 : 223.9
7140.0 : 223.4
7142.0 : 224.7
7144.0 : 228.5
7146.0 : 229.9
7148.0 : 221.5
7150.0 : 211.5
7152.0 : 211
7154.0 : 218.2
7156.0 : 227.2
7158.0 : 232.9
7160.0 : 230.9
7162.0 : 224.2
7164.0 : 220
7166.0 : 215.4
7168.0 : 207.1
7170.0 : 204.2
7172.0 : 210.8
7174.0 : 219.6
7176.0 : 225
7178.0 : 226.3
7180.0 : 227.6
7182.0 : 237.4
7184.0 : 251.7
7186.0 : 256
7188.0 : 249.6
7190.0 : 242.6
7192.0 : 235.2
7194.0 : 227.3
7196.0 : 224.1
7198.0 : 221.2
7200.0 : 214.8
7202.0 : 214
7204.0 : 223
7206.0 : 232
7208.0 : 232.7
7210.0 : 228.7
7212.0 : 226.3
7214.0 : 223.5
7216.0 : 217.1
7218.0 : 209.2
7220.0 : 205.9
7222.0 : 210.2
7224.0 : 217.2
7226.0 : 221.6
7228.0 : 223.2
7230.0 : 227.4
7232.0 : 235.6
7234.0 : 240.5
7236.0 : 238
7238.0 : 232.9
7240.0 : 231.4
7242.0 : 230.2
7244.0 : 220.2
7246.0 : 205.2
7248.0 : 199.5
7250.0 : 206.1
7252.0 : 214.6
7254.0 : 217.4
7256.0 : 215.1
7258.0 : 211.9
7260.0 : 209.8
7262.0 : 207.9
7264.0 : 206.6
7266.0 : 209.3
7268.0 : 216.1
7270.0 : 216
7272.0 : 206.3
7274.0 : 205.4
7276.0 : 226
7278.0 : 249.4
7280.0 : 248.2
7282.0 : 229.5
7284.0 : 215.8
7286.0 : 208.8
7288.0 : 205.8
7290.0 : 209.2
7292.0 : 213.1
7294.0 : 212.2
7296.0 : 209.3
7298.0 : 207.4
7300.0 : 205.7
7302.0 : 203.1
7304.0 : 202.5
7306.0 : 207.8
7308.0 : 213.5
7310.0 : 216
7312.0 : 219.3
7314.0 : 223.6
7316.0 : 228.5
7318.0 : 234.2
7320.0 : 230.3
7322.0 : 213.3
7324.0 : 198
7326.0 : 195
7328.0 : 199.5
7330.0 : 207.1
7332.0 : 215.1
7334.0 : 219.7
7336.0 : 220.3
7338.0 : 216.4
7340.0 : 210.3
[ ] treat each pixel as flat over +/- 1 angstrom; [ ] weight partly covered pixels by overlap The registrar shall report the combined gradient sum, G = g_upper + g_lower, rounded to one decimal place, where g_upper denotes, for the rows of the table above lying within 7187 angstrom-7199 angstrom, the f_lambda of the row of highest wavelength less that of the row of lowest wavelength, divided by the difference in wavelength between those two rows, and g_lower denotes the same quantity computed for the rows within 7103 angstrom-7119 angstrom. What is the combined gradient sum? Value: -1.8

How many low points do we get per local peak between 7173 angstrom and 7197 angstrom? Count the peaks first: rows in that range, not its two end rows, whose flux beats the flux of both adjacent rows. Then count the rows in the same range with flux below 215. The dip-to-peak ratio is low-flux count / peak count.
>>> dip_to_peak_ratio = 0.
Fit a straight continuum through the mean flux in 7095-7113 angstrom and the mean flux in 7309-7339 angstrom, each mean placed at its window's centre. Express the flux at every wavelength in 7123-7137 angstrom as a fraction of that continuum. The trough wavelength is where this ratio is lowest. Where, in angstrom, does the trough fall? 7136.0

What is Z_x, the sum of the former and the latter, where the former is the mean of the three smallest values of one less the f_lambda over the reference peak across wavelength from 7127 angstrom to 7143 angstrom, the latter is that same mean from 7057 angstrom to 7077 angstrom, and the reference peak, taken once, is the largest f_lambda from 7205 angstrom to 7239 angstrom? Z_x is 0.13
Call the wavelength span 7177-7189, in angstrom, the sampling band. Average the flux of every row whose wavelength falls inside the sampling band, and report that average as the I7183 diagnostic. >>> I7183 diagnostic 241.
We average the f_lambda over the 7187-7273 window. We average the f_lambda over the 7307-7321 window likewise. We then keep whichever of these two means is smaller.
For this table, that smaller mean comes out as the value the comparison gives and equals 221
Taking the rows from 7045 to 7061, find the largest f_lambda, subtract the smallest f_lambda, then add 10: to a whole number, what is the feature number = 40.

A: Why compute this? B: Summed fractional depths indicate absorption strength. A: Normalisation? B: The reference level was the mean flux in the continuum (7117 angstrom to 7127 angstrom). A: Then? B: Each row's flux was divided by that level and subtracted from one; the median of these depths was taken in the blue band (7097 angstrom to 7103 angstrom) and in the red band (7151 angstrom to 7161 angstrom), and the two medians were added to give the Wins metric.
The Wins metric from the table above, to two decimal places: 0.12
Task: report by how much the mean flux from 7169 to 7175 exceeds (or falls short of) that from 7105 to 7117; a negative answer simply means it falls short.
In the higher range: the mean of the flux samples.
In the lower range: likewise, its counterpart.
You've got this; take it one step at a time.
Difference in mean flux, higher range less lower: -19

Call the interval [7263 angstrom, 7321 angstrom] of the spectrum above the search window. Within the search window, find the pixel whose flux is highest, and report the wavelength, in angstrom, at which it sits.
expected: 7278.0 angstrom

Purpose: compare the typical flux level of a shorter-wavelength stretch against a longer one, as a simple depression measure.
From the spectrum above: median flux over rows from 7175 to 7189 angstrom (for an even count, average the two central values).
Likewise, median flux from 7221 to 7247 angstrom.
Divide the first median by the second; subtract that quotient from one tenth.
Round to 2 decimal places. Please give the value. -0.94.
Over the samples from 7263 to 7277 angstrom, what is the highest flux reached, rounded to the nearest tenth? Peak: 226.0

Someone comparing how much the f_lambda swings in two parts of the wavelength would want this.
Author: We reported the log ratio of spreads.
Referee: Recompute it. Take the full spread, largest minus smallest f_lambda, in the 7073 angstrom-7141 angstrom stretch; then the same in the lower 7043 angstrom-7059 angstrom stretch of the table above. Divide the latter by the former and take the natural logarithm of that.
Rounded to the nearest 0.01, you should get 0.22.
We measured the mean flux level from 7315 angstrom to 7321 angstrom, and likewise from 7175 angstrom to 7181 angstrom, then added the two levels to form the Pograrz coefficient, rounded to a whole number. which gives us 457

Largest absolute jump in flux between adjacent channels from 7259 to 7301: 23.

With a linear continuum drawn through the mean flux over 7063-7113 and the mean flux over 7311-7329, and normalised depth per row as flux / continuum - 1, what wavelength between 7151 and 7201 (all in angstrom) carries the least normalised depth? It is 7170.0 angstrom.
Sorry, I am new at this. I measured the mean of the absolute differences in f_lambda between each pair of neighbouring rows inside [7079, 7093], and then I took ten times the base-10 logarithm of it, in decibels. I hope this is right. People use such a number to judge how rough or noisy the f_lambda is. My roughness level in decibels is 2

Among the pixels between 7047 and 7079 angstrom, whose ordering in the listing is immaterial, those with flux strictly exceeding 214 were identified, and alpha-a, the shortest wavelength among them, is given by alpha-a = 7076.0 angstrom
